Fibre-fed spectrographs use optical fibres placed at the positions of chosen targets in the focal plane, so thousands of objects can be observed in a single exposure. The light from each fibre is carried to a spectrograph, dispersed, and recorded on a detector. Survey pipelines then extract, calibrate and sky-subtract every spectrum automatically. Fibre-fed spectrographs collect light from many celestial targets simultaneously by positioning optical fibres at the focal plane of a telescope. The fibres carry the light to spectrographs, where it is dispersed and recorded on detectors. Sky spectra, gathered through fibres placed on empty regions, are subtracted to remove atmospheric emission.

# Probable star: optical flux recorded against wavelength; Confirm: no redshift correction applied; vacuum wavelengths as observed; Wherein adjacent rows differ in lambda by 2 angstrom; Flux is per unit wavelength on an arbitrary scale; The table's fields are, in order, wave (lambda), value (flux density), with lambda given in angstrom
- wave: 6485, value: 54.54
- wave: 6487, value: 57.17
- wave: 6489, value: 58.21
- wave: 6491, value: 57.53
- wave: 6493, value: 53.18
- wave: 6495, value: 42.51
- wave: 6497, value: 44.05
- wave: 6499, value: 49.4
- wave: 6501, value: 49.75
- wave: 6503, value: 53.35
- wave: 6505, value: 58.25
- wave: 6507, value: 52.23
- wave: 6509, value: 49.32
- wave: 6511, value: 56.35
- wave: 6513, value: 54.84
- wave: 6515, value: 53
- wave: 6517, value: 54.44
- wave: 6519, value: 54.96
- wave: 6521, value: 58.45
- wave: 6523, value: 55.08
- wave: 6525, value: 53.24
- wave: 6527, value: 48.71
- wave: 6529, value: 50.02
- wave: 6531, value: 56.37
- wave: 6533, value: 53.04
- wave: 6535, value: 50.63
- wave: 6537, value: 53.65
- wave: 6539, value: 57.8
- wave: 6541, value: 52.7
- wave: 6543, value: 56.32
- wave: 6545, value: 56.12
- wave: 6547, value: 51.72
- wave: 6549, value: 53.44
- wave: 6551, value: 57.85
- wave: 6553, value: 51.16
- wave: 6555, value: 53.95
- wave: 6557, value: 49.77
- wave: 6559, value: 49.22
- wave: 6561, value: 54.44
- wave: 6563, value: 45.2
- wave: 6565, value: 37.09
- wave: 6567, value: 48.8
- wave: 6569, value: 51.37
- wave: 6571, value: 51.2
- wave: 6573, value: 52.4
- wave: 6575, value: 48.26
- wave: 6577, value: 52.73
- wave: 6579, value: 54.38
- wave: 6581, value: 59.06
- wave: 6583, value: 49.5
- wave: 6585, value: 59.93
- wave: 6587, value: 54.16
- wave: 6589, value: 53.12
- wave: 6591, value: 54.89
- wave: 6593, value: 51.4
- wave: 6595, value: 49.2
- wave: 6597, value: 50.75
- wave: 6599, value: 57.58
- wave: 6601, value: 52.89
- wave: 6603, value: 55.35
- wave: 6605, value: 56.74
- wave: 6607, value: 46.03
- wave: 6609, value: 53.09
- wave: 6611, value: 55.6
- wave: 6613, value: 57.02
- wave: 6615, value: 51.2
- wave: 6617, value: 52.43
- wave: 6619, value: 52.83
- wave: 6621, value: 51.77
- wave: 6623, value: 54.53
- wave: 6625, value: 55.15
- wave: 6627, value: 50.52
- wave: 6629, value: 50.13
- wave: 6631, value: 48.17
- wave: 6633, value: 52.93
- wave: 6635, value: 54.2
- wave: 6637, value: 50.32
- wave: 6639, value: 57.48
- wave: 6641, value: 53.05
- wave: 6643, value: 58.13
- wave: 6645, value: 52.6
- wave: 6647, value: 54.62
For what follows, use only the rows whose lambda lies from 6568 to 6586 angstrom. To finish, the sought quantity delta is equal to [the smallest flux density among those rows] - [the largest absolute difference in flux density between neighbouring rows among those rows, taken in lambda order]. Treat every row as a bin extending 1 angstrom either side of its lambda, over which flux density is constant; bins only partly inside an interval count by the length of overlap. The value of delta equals 38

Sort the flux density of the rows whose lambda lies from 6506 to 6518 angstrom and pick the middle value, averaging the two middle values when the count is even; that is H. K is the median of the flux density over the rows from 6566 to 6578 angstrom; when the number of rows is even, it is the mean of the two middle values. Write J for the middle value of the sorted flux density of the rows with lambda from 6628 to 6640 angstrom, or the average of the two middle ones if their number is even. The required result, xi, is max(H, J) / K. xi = 1.05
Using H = 53.7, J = 51.6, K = 51.3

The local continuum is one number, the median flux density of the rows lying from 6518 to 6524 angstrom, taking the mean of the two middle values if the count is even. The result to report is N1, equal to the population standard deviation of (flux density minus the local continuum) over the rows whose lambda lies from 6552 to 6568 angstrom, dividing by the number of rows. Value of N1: 5.2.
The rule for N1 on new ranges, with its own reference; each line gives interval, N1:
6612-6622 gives 2.1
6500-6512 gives 3.2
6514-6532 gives 2.8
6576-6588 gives 3.6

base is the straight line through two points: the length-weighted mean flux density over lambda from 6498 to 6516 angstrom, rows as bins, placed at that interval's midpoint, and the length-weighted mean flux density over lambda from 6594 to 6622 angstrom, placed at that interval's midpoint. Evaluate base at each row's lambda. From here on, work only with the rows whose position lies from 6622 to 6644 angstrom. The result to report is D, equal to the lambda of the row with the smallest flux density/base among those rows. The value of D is 6631 angstrom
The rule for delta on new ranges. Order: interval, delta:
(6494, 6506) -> 37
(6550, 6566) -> 28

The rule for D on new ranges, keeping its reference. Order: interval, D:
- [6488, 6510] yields 6495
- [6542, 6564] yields 6563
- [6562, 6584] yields 6565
